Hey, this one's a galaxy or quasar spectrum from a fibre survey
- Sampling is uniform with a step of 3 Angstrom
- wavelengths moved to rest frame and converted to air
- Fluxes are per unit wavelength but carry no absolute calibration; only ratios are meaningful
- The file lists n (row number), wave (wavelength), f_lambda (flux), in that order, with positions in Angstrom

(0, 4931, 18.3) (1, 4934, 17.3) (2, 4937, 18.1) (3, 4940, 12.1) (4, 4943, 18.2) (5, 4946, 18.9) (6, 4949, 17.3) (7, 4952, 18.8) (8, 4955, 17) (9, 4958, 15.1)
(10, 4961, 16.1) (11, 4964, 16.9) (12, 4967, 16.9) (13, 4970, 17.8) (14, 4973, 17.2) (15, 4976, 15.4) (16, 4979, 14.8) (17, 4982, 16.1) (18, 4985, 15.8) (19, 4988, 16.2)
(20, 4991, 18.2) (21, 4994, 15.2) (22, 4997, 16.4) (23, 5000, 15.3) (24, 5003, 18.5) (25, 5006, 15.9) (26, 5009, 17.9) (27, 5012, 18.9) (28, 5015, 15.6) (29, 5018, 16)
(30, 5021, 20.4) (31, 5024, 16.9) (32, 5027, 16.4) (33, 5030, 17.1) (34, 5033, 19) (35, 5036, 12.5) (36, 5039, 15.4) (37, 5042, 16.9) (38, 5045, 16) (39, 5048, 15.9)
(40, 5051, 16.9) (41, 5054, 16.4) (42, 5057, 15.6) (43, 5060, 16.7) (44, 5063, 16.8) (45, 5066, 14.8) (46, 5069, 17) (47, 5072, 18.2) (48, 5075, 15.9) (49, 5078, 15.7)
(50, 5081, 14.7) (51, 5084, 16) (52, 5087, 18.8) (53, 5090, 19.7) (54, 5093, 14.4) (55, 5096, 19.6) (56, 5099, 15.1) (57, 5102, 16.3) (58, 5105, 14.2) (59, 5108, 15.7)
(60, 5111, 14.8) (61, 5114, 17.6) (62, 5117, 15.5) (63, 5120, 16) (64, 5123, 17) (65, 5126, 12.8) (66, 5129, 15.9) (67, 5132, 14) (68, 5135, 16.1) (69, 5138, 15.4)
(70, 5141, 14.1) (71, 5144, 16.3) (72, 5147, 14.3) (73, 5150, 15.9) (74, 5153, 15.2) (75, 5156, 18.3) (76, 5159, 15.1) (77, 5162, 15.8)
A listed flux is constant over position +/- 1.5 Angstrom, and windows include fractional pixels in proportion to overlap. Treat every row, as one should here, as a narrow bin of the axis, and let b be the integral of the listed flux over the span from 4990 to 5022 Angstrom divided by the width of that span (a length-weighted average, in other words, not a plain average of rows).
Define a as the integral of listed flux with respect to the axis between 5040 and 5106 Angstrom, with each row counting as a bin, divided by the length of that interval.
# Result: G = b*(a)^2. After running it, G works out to 4611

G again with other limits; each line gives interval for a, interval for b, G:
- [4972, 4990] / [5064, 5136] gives 4088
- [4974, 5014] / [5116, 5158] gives 4217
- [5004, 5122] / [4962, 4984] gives 4472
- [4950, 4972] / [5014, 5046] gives 4769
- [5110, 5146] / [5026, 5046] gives 3864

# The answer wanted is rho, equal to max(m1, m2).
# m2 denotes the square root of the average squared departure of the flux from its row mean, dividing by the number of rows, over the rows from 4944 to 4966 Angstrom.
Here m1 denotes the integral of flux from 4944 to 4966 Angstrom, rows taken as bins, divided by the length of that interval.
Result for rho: 17.2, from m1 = 17.2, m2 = 1.3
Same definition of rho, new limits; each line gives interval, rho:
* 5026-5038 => 16.2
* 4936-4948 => 16.8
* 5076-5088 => 16.2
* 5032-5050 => 15.9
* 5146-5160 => 15.8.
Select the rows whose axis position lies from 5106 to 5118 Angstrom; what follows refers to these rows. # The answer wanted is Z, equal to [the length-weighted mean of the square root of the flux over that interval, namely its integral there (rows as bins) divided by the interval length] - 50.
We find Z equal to -46.0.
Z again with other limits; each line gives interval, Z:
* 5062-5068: -46.0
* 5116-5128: -46.1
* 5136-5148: -46.1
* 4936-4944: -46.0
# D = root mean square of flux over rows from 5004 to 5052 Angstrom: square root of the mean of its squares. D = 16.8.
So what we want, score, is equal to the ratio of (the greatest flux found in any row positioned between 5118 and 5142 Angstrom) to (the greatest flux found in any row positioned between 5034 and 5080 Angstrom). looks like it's 0.93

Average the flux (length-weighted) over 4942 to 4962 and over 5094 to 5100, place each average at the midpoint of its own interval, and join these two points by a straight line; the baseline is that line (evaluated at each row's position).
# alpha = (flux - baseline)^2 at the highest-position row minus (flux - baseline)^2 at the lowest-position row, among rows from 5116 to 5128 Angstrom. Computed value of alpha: 17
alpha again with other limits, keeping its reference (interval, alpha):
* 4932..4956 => 0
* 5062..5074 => 1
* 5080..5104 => -6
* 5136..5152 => -2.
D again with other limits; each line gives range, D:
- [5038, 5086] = 16.2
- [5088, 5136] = 16.0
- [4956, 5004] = 16.4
